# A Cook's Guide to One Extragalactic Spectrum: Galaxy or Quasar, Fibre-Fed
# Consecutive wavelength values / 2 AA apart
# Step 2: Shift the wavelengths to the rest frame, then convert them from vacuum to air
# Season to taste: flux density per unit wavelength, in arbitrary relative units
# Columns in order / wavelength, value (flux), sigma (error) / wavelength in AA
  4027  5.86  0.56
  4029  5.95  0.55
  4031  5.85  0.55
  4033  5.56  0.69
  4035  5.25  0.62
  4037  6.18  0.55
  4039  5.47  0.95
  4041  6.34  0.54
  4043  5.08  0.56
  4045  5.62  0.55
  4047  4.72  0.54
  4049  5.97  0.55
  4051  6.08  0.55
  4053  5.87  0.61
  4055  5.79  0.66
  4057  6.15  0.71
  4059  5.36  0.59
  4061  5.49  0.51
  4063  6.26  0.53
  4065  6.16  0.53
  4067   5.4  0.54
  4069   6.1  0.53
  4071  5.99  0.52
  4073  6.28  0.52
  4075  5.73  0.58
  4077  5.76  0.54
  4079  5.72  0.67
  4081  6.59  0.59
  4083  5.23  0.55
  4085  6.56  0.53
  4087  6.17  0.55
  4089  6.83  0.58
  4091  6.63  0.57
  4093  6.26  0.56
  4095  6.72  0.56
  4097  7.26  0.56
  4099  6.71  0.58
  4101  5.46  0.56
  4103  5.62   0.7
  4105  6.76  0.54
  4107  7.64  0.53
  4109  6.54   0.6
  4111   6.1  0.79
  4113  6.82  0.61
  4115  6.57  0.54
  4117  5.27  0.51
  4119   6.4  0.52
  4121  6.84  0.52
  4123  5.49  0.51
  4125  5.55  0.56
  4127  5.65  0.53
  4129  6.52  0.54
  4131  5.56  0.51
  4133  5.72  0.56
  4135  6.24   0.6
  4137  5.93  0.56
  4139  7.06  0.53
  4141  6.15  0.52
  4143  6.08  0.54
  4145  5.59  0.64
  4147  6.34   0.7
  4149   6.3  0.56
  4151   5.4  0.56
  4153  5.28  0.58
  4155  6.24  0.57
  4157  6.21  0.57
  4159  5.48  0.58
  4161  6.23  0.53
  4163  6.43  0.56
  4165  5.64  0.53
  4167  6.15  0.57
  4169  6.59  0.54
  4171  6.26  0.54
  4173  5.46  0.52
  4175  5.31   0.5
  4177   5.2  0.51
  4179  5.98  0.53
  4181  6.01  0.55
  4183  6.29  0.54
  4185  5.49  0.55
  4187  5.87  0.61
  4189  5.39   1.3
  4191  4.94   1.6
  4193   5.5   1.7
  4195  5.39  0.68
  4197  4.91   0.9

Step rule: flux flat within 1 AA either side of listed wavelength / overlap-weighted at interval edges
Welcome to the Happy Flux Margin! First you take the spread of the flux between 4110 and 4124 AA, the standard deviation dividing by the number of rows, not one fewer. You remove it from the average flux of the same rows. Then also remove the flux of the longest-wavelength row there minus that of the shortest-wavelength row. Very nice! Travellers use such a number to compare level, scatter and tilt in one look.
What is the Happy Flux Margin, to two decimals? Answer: 6.24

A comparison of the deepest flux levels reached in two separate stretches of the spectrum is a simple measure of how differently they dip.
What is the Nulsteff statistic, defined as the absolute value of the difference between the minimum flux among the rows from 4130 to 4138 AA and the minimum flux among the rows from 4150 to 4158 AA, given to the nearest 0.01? 0.28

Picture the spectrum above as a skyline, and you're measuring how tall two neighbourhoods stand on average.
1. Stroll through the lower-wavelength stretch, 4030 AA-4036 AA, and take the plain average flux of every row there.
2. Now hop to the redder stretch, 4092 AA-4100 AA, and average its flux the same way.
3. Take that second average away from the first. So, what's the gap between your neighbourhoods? -1.2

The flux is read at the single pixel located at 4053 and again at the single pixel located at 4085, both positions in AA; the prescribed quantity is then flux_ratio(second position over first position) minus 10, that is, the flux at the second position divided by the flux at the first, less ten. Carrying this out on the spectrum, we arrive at -8.88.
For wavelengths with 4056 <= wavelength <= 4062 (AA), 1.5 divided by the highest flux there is 0.244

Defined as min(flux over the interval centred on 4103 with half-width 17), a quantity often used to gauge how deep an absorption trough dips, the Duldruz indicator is 5.27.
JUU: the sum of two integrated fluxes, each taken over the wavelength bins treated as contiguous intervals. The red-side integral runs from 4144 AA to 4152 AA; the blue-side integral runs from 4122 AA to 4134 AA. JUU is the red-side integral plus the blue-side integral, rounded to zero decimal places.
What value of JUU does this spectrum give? 116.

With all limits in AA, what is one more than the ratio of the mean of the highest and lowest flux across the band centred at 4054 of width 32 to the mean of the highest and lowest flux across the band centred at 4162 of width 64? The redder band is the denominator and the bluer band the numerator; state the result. 1.92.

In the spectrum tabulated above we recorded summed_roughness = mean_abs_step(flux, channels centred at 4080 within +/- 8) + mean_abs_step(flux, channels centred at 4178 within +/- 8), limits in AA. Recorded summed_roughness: 1.07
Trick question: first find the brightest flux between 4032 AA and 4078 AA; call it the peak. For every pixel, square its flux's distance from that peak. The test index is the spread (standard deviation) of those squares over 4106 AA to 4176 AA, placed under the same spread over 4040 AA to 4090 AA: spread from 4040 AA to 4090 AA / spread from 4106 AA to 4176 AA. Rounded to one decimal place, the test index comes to 1.4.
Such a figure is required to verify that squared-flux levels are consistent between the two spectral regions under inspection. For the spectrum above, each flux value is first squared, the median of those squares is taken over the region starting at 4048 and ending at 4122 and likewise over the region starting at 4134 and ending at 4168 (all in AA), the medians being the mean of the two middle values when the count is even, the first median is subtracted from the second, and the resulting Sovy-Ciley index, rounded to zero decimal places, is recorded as 0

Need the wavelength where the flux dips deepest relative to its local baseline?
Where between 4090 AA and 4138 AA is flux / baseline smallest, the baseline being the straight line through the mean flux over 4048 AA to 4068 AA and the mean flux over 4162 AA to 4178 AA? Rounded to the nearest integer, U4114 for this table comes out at 4117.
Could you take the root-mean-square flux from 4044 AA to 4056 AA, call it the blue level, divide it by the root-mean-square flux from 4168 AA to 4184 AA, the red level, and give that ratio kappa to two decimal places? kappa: 0.96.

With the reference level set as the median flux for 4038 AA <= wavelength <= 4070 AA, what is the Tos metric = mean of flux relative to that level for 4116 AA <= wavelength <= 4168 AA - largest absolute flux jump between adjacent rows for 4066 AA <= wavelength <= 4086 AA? -0.33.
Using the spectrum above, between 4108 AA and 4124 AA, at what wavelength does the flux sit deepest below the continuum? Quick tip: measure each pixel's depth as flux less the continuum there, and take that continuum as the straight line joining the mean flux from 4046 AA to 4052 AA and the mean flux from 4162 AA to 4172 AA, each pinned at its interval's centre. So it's 4117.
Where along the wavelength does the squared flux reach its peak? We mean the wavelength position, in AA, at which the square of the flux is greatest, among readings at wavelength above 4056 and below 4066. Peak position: 4063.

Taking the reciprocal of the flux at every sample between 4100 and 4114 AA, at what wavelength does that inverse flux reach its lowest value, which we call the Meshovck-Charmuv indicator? 4107 AA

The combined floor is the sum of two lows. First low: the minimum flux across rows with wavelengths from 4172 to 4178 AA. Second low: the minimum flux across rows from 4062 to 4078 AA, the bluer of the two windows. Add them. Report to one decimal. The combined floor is 10.6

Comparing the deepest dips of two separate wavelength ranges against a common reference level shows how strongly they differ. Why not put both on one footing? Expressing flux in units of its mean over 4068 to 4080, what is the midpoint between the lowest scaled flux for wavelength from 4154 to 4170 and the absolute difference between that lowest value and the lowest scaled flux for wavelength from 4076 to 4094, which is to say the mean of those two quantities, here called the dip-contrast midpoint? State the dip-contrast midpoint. 0.483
